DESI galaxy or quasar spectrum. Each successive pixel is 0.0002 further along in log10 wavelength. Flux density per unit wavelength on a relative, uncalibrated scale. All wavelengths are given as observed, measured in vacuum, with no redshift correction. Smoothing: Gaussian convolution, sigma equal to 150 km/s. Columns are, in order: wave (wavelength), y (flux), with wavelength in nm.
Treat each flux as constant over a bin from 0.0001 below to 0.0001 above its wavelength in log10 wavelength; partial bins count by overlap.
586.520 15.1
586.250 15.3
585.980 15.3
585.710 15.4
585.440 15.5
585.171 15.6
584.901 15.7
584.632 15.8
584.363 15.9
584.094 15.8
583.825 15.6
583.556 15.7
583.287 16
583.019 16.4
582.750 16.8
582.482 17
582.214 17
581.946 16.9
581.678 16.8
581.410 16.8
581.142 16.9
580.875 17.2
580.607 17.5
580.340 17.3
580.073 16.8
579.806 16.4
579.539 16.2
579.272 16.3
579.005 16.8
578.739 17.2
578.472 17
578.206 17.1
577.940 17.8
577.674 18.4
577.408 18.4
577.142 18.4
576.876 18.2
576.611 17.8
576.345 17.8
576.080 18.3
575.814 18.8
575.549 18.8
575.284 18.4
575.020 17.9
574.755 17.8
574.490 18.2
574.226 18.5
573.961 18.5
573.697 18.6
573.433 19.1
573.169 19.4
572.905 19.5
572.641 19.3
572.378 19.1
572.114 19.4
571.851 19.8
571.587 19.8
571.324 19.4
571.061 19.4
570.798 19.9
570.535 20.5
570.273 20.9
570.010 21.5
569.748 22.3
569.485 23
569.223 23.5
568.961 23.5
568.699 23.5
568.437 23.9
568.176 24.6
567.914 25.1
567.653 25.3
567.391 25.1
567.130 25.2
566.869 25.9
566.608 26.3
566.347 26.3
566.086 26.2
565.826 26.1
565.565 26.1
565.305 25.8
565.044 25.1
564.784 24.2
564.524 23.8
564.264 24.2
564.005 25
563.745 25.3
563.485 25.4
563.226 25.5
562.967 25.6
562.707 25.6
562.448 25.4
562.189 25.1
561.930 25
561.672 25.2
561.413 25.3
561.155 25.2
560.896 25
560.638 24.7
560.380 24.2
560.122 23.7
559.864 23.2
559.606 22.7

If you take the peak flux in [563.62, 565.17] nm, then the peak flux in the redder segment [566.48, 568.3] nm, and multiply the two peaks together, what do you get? 665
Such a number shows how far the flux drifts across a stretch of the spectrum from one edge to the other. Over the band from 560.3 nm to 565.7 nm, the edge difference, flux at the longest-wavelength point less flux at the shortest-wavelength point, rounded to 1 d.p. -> 1.9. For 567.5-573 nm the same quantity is -5.8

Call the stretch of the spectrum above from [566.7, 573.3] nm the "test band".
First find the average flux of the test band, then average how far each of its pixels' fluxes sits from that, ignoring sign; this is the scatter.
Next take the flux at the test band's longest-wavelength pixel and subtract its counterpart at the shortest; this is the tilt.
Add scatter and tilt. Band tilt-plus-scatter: -4.3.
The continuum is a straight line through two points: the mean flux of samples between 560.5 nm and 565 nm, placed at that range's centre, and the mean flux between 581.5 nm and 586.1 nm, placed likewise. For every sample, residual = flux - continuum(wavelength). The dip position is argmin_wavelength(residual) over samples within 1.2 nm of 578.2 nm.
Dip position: 579.272 nm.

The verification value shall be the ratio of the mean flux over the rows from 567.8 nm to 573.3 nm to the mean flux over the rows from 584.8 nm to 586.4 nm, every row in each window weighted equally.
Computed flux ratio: 1.4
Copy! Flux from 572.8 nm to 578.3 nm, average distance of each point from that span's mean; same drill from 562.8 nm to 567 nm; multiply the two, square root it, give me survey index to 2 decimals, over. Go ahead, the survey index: 0.51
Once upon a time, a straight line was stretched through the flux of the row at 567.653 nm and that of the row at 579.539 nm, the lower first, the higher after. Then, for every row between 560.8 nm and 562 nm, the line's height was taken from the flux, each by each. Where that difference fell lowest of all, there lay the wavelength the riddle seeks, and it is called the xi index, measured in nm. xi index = 560.896 nm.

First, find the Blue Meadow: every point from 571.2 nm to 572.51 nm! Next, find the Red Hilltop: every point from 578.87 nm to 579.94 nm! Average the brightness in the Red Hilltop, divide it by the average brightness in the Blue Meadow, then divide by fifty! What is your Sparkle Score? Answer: 0.017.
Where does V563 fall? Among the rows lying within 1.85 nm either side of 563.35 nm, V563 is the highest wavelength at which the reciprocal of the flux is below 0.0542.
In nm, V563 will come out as 565.044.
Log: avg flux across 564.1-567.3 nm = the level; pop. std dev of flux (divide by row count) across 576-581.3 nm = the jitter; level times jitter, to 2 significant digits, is 18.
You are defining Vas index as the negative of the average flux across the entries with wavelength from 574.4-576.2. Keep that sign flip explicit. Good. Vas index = -18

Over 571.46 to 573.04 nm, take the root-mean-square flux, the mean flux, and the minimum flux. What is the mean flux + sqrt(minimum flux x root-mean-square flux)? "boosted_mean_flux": 39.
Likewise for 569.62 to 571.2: 41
